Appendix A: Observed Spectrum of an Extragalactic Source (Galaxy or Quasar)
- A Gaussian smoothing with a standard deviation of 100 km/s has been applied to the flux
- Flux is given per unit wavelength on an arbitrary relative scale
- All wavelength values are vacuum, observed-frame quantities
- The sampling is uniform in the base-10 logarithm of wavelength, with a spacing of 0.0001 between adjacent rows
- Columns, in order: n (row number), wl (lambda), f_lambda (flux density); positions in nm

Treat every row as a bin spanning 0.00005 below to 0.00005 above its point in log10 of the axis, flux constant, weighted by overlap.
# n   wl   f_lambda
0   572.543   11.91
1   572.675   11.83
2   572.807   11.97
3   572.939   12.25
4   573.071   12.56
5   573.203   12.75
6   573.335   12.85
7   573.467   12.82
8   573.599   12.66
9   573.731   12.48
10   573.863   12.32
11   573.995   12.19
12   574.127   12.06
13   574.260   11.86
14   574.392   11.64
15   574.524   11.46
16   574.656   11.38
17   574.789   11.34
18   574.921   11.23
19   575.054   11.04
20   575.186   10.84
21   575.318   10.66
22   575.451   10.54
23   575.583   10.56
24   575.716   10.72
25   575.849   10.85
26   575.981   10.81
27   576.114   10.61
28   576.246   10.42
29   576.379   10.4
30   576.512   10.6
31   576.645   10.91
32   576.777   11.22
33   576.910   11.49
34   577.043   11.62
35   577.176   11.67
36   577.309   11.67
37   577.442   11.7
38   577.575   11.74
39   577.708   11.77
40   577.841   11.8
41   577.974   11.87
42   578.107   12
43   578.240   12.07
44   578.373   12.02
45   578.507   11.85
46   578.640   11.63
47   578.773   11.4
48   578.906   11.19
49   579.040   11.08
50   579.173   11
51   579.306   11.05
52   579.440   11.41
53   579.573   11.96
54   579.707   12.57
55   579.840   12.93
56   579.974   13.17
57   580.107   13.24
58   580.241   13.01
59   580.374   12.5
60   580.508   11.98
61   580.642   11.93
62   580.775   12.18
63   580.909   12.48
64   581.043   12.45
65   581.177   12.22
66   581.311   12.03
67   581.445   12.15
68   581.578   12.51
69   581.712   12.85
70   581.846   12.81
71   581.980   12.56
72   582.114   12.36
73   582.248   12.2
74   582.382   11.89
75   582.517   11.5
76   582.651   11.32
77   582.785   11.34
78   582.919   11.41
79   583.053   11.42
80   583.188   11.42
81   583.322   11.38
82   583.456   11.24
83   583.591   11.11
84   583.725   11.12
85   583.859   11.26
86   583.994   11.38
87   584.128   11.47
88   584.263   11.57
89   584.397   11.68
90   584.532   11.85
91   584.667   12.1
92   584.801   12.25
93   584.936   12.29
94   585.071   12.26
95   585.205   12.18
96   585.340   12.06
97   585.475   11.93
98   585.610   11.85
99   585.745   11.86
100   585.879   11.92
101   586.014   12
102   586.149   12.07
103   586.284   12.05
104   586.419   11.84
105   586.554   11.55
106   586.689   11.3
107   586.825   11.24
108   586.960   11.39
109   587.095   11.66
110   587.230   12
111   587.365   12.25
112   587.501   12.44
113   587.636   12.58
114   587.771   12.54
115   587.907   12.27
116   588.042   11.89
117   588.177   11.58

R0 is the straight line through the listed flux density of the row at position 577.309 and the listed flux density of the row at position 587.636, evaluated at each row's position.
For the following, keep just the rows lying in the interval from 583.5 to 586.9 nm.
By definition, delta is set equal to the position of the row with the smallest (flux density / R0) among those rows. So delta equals 586.825 nm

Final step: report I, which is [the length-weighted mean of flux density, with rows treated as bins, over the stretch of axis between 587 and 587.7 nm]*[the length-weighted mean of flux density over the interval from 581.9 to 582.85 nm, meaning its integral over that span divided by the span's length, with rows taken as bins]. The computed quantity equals 145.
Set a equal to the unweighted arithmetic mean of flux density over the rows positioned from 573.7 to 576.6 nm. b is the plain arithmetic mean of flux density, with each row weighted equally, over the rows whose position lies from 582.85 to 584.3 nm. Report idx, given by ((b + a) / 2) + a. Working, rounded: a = 11.2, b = 11.3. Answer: 22.4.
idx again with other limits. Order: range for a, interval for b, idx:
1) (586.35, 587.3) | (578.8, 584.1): 23.3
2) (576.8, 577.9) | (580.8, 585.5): 23.5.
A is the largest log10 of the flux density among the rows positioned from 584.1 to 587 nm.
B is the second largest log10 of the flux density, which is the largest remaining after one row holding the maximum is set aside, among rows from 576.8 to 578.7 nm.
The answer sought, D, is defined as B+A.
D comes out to 2.17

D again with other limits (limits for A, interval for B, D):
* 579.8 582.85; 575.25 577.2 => 2.19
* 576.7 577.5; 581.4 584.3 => 2.18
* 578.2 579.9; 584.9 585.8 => 2.20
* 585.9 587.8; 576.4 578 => 2.17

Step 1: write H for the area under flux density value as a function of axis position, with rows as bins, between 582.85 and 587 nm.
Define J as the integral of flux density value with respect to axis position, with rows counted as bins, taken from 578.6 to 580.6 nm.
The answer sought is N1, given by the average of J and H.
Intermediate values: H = 49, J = 24.0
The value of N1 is 36.3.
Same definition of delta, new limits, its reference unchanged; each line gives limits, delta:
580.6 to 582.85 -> 582.651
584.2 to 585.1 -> 584.263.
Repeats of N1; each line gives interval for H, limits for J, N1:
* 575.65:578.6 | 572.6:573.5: 22.3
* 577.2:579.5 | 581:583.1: 26.0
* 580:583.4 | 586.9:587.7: 25.5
